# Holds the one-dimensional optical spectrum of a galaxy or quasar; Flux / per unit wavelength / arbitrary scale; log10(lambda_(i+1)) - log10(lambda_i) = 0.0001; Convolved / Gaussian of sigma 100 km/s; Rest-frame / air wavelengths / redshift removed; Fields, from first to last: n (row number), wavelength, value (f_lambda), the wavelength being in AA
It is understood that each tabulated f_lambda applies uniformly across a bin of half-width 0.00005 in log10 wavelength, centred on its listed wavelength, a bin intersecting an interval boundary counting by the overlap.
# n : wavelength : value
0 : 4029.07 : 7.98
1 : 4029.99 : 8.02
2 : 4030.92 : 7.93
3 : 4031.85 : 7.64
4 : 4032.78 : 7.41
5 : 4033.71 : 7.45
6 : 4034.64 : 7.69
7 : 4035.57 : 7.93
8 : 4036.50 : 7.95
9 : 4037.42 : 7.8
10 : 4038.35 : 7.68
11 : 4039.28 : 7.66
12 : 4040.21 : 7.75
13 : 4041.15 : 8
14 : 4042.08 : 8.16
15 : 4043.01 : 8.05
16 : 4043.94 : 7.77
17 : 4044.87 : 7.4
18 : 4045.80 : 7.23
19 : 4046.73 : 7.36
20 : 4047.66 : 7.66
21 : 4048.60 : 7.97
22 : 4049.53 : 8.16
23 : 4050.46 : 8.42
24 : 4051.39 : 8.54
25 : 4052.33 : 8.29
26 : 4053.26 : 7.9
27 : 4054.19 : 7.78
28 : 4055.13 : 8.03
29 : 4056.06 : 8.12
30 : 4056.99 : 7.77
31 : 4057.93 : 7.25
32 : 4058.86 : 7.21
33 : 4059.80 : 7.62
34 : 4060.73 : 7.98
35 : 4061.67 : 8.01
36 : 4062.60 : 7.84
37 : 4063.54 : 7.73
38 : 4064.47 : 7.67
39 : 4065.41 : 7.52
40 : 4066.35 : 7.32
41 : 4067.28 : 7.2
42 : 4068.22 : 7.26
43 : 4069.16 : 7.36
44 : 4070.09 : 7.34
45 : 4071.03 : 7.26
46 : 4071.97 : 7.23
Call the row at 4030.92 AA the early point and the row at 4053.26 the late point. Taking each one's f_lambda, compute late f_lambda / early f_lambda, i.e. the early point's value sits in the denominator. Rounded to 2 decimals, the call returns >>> 1.00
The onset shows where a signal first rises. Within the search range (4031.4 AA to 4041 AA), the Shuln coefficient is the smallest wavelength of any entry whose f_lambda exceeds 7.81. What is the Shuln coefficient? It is 4035.57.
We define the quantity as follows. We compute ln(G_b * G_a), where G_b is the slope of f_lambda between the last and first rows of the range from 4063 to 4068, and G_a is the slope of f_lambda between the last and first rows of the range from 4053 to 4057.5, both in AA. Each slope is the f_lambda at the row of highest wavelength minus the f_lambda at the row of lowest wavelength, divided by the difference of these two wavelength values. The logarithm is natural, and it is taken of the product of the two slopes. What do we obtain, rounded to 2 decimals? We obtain -5.31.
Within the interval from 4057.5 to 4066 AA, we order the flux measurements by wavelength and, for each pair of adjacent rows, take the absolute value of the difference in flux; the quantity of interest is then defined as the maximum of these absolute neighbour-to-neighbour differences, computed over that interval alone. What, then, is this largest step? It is 0.410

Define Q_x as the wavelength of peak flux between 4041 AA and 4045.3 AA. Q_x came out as 4042.08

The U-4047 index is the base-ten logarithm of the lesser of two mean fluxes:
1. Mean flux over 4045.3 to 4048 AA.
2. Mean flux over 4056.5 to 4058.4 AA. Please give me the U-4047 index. 0.870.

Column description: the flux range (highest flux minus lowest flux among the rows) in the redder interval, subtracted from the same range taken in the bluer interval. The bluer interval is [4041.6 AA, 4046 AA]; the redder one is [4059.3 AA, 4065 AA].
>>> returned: 0.54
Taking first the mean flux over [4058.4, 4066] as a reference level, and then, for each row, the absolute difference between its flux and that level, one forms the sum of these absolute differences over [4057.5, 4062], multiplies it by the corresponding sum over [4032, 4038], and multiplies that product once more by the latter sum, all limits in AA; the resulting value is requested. 2.1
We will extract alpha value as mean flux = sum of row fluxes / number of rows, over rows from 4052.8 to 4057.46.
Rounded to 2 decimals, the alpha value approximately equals 7.92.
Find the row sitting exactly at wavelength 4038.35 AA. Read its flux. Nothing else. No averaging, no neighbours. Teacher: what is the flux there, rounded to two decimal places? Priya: 7.68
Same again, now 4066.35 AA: 7.32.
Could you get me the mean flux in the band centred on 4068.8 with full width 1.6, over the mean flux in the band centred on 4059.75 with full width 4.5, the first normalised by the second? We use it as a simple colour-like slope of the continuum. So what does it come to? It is 0.96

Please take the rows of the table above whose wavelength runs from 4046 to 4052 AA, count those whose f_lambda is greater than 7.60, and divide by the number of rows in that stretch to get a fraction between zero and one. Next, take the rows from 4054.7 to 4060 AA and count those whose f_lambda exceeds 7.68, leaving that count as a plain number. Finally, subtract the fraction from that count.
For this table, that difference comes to 2.2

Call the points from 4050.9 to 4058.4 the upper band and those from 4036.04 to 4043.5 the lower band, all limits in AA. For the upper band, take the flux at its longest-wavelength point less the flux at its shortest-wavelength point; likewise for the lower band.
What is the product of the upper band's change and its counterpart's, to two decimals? -0.13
